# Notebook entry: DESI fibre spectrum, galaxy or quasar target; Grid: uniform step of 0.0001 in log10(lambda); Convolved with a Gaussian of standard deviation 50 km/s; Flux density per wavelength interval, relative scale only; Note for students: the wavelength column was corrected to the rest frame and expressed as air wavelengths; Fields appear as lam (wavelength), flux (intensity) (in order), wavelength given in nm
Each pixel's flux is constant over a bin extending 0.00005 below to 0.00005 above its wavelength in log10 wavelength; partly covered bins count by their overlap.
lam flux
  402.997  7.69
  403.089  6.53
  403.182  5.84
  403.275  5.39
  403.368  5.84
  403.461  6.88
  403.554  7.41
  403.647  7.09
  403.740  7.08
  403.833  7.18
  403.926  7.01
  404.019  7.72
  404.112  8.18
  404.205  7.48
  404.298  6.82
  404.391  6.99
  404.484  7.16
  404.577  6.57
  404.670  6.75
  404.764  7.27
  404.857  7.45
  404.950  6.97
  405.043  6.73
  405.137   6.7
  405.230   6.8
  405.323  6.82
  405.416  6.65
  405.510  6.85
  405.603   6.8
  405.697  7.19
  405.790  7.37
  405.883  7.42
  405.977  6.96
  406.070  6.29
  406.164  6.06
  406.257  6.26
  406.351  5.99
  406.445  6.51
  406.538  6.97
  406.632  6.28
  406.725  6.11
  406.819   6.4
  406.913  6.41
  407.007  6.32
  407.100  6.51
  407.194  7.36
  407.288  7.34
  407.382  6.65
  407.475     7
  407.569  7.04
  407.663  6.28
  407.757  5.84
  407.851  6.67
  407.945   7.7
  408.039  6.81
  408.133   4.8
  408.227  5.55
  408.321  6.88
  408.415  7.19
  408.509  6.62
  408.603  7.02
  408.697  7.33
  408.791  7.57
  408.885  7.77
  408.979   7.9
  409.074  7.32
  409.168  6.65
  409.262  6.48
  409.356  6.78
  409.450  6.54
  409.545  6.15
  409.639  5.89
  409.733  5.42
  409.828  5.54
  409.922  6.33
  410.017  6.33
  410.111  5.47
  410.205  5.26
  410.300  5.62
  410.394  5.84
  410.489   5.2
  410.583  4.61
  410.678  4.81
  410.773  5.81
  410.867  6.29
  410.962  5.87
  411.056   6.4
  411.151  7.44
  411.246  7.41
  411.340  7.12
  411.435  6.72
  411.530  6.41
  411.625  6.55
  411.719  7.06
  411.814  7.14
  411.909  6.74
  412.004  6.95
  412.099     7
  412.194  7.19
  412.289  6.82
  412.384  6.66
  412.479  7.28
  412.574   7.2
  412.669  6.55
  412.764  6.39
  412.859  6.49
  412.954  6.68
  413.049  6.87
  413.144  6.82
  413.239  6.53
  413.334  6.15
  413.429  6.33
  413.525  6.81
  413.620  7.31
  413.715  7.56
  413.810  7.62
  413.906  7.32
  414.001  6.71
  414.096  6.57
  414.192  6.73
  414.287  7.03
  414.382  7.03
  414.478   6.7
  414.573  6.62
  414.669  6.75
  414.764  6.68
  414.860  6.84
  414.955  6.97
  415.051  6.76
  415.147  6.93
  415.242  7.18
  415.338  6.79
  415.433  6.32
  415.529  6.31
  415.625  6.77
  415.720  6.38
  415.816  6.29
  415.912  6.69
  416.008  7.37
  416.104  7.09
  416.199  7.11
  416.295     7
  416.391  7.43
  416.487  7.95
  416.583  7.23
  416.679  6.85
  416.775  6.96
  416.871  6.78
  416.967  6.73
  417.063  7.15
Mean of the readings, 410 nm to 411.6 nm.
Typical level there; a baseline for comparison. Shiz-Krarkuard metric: 6.04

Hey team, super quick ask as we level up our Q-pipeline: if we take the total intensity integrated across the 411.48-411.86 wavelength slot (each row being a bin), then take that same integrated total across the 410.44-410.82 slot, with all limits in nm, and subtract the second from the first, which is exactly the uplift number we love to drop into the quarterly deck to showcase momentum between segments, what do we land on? 0.64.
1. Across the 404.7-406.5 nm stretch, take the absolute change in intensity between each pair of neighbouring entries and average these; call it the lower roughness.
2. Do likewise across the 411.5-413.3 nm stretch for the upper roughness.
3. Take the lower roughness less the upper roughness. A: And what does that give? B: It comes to 0.00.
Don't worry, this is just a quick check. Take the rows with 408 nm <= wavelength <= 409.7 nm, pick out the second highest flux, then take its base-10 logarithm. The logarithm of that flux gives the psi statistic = 0.890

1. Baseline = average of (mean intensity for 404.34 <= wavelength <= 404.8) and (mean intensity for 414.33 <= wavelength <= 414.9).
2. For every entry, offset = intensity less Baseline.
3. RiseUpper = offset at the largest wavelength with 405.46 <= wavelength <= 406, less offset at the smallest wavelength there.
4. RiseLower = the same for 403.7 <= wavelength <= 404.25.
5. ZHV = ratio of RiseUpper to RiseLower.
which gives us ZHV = 0.3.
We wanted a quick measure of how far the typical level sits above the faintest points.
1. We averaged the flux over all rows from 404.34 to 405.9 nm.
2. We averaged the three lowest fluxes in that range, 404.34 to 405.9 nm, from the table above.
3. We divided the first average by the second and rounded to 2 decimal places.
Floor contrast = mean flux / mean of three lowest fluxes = 1.05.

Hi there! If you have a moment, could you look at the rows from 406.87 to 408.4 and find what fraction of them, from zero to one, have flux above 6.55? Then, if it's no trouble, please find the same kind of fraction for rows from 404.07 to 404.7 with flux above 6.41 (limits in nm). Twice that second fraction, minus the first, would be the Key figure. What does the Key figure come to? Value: 1.4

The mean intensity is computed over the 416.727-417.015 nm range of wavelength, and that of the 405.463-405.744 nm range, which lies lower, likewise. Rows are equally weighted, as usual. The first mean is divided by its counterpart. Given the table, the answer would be 0.98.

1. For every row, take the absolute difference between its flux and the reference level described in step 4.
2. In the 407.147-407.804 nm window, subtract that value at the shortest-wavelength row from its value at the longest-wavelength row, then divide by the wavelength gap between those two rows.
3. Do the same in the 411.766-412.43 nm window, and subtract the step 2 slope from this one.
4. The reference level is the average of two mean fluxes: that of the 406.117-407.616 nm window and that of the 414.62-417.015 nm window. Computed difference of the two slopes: -1.1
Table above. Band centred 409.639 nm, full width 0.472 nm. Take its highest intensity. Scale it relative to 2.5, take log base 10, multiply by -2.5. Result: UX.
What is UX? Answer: -1.04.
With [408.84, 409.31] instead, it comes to -1.25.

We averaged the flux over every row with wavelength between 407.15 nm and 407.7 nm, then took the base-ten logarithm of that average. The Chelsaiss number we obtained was 0.842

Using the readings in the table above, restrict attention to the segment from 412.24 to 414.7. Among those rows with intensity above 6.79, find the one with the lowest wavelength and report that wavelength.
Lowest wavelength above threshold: 412.289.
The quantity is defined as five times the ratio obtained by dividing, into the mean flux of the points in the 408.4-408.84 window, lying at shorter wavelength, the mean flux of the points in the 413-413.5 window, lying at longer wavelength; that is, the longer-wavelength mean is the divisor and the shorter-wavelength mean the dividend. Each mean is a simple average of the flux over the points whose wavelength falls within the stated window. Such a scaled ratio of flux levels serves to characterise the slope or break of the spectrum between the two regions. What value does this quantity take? 5.46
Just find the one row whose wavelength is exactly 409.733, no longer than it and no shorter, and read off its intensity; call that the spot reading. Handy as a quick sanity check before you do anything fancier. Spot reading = 5.42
